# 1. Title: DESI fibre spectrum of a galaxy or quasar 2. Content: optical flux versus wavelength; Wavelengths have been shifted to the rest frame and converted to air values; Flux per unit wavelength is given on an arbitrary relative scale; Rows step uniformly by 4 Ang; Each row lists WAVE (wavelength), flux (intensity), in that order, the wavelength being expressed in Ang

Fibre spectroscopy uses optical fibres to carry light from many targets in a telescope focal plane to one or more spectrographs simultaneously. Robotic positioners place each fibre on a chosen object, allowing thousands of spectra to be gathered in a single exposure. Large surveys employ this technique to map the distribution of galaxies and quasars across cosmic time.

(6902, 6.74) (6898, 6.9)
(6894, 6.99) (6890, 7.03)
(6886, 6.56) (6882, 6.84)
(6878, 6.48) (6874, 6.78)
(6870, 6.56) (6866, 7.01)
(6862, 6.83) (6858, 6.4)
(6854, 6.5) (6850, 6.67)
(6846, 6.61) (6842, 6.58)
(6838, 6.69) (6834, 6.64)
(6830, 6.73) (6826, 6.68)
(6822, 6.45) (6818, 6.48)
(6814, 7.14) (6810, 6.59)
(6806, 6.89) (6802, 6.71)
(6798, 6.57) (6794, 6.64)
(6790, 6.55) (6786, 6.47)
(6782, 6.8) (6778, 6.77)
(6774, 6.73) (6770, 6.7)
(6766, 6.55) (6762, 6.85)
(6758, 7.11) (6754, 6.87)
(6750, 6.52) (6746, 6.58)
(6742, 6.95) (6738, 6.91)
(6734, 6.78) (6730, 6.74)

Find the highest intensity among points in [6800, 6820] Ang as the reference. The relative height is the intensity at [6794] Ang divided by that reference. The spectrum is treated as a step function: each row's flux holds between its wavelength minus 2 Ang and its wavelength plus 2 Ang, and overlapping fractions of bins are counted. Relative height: 0.930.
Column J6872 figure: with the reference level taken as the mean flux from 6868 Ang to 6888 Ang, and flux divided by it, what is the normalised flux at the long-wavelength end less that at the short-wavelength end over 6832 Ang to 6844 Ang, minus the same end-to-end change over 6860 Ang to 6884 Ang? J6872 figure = -0.01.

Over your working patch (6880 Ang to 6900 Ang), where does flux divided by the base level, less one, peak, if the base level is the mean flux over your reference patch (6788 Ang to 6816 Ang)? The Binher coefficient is 6890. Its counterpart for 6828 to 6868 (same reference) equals 6866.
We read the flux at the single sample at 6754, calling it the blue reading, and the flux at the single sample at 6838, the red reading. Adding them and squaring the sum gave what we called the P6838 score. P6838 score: 183.9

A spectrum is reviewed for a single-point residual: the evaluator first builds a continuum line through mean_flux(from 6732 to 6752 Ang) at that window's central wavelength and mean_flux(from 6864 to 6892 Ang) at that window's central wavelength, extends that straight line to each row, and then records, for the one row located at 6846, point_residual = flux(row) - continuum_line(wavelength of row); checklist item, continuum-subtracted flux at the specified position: -0.14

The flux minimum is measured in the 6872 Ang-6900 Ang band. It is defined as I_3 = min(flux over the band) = 6.48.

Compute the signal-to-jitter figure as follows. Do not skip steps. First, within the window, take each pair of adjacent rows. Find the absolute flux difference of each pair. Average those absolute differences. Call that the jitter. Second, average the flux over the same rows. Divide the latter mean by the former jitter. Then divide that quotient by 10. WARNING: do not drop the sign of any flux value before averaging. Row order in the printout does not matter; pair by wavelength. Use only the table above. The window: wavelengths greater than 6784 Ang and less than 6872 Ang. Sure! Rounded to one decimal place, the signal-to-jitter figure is 3.5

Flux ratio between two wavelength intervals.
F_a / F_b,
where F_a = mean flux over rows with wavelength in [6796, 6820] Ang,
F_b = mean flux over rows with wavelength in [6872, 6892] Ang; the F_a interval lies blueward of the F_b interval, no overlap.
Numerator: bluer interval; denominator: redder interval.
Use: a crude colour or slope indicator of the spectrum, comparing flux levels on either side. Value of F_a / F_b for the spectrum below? 1.00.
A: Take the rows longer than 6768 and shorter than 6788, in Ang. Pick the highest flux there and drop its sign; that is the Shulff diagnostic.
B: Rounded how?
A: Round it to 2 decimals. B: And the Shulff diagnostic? 6.80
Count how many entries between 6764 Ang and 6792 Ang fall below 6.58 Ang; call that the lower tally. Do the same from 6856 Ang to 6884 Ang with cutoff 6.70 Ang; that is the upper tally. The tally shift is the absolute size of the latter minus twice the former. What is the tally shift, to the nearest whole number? 3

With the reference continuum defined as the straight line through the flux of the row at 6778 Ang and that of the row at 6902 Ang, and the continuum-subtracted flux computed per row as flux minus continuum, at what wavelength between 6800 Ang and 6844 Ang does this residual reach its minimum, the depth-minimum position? 6822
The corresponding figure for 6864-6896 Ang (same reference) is 6878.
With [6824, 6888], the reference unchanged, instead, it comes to 6858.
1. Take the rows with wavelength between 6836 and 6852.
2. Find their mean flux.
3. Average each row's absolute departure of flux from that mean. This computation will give 0.04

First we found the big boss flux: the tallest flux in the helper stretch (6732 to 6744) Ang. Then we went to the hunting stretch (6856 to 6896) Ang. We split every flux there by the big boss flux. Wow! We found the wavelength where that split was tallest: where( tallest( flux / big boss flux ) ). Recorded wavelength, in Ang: 6890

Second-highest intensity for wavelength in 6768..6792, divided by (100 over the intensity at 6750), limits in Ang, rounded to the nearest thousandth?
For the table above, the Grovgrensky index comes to 0.441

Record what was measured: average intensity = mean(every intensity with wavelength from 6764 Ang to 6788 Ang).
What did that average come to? 6.670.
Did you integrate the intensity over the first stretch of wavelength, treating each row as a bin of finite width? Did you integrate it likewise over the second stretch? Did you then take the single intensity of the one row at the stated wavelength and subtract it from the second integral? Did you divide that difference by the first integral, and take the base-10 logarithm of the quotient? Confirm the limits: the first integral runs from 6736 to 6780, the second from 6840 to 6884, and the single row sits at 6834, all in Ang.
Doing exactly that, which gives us -0.0175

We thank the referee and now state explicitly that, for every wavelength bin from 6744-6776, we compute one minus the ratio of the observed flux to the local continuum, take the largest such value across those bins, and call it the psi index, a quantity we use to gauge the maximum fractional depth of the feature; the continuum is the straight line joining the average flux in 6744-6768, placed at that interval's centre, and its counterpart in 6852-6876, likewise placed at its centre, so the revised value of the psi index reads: 0.034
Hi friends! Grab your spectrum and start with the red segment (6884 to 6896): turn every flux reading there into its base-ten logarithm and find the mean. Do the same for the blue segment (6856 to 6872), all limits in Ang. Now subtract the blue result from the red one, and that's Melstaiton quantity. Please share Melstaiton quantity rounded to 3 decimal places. 0.010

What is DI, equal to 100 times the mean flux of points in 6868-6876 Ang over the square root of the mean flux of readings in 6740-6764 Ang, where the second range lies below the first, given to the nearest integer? 256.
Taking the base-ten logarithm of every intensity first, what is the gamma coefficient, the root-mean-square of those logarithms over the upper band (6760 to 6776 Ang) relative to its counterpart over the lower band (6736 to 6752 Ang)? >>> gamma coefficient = 1.00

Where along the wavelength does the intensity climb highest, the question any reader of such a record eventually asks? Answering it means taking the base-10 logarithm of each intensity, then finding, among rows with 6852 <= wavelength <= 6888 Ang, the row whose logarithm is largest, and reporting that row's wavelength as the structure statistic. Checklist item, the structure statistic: 6866 Ang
